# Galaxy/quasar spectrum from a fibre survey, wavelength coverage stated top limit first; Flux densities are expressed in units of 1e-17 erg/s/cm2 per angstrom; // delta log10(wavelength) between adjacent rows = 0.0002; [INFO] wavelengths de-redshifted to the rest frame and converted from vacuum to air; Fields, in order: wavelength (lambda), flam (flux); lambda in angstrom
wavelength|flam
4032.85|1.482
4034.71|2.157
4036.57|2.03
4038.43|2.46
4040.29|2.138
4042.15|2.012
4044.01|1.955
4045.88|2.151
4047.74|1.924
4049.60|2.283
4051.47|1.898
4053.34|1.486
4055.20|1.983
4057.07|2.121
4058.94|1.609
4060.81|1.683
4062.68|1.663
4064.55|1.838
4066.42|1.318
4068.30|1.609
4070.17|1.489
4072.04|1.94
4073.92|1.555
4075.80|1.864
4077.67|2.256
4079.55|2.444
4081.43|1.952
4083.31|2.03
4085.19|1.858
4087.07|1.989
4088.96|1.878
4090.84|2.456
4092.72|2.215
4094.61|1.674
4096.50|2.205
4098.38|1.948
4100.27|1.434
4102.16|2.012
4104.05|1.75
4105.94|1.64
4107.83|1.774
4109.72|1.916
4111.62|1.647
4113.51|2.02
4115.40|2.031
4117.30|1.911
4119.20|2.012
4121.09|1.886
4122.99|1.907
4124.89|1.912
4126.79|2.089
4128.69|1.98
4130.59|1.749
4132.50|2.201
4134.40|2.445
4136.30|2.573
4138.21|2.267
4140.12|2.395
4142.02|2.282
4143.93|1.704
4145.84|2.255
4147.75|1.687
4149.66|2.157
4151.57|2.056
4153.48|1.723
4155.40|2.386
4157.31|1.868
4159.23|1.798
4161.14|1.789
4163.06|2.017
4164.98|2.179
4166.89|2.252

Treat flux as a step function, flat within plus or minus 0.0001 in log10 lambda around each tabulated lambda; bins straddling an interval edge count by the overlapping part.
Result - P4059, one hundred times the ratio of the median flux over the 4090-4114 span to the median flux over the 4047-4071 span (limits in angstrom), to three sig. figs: 114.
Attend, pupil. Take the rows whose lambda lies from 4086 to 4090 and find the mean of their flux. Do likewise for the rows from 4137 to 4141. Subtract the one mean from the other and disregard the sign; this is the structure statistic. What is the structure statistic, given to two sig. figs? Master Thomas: 0.40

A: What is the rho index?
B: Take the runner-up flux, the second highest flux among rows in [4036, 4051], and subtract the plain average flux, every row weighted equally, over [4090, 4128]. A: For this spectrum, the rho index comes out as 0.36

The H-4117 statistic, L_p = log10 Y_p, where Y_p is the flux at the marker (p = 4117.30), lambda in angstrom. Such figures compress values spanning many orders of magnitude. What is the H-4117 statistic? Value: 0.28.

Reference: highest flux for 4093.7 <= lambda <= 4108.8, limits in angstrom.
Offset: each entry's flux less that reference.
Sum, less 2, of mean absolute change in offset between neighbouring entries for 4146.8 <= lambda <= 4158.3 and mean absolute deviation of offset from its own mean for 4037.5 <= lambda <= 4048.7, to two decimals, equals -1.44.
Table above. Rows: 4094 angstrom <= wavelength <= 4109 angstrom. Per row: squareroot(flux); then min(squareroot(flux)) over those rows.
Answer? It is 1.20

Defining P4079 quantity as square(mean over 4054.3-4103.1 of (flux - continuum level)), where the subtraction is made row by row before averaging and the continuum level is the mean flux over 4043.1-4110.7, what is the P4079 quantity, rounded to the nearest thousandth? 0.000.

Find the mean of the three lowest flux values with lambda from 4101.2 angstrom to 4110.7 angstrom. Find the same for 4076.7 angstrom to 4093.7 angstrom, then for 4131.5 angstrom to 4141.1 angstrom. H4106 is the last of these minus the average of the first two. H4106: 0.5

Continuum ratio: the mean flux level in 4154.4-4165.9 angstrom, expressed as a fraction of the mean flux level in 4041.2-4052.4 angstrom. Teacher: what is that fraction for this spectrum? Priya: 0.98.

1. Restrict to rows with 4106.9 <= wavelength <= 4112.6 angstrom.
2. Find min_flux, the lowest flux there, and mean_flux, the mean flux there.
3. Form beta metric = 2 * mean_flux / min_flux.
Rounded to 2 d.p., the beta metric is 2.16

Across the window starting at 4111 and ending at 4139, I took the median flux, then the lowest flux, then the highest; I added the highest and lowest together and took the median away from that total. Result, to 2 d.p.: 2.21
